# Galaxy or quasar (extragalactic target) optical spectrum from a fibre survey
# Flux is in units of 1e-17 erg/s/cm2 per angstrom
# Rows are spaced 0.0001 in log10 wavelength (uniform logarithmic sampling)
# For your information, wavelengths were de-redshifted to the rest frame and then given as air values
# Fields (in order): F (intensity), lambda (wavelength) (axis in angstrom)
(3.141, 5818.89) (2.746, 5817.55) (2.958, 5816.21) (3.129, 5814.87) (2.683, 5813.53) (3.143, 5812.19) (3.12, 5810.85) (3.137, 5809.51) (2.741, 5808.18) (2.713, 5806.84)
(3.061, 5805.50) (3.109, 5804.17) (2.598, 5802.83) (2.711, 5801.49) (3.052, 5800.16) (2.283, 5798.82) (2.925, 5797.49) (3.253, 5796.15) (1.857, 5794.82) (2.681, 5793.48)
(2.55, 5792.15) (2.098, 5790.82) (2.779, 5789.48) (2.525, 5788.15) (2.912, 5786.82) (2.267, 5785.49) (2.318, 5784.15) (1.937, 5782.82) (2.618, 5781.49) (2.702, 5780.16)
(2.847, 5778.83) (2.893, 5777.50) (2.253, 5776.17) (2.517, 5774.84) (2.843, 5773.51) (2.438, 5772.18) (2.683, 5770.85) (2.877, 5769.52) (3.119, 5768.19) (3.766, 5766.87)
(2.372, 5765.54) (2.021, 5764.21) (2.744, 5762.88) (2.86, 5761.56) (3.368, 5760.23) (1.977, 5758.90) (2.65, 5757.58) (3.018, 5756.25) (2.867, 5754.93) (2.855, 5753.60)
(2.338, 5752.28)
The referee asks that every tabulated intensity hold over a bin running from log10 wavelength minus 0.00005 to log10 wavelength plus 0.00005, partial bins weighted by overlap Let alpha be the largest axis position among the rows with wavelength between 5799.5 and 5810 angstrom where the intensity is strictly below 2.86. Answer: 5808.18 angstrom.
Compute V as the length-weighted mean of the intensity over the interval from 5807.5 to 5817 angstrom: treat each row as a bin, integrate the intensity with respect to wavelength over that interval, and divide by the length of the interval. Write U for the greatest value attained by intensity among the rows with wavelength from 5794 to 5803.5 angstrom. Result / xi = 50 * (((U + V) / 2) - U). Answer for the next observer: -7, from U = 3.253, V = 2.98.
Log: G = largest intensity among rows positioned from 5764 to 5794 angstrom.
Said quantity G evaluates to 3.766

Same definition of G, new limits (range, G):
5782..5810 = 3.253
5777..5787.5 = 2.912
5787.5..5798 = 3.253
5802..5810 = 3.137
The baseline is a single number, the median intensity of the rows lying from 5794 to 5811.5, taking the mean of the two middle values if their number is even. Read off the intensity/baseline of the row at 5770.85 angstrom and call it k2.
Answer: 0.92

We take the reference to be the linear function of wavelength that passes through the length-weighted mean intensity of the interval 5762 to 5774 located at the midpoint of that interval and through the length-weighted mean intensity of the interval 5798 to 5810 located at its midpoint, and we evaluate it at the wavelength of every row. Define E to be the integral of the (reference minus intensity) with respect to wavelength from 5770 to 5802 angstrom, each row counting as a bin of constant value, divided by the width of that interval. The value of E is 0.21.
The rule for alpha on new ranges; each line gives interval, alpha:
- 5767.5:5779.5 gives 5778.83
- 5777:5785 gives 5784.15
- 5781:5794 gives 5793.48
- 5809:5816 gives 5813.53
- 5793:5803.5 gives 5802.83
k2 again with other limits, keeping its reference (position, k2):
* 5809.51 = 1.07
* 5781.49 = 0.90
